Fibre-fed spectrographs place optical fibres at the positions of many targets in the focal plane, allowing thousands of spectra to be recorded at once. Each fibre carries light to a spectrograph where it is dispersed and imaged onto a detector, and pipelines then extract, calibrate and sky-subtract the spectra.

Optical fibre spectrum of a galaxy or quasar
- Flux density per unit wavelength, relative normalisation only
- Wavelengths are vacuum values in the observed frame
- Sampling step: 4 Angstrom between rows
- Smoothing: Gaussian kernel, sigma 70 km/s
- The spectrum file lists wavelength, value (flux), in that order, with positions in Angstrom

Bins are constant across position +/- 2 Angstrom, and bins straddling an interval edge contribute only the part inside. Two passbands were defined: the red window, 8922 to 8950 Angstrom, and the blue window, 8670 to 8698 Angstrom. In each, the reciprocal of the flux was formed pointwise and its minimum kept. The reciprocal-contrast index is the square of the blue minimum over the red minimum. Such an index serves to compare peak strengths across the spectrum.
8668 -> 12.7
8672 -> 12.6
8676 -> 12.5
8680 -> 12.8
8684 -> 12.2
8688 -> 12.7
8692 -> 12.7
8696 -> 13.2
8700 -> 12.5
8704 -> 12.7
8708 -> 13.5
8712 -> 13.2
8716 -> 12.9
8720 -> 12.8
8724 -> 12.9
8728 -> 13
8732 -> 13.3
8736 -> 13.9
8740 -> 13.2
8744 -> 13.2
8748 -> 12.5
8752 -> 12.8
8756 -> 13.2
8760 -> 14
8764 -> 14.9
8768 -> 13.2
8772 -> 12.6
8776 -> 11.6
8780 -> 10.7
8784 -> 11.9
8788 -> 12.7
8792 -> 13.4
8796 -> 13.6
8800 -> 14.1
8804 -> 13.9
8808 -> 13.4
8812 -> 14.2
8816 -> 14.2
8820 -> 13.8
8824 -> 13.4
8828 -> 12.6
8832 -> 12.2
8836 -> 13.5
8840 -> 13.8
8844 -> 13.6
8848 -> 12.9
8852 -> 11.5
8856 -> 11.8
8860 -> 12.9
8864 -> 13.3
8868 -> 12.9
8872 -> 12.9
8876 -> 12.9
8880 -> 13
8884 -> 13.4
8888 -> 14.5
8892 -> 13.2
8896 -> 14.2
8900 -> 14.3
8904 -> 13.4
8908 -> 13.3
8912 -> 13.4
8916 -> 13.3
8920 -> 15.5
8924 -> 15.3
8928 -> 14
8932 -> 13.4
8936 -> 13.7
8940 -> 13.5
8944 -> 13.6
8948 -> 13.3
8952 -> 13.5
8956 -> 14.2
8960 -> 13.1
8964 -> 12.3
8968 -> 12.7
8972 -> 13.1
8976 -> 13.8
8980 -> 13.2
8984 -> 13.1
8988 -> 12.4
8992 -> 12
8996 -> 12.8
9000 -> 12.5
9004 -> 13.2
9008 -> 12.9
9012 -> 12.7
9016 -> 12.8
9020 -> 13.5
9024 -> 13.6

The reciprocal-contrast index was 1.34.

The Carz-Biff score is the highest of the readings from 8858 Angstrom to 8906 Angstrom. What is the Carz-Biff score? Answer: 14.5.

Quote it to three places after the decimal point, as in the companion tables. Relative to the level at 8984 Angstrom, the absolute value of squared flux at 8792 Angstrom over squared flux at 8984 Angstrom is 1.046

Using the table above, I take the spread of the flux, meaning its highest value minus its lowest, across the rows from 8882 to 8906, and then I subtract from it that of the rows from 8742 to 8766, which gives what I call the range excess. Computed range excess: -1.1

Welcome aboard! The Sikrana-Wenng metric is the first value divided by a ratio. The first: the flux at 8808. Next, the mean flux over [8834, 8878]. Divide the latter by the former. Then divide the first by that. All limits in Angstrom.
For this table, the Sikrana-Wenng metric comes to 13.9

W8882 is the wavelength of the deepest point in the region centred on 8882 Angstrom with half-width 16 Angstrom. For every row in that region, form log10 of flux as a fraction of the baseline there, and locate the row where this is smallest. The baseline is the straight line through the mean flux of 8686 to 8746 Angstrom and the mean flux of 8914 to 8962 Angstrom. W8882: 8876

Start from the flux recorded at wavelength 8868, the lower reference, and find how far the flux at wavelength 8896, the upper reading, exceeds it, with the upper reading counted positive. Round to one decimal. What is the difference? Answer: 1.3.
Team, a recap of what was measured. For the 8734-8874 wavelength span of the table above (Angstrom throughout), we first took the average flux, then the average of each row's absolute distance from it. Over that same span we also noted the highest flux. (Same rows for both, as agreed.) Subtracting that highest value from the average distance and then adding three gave -11.2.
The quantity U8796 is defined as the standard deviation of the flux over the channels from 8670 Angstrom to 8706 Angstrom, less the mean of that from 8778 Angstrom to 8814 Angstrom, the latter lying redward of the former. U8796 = -12.8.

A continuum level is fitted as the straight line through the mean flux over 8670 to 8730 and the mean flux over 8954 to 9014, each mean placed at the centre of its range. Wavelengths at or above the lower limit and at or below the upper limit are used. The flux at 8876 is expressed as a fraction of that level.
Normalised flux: 1.00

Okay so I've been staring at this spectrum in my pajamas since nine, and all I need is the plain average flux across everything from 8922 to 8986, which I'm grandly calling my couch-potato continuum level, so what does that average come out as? 13.5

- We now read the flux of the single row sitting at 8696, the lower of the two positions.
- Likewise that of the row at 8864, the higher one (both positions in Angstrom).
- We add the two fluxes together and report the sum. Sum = 26.5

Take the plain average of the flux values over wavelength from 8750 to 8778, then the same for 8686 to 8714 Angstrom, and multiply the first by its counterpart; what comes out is 170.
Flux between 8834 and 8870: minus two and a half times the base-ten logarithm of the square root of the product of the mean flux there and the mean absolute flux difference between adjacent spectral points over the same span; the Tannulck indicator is -1.11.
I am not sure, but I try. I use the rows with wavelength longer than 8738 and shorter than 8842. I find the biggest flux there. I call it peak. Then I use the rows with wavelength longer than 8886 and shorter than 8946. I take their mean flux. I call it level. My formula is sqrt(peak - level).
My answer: 1.0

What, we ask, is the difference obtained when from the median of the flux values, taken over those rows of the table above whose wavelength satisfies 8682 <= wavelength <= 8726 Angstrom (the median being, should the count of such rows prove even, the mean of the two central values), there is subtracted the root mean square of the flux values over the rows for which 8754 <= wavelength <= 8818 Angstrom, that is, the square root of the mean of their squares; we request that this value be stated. -0.47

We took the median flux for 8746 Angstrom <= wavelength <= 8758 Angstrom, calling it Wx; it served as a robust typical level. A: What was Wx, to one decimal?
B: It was 12.8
